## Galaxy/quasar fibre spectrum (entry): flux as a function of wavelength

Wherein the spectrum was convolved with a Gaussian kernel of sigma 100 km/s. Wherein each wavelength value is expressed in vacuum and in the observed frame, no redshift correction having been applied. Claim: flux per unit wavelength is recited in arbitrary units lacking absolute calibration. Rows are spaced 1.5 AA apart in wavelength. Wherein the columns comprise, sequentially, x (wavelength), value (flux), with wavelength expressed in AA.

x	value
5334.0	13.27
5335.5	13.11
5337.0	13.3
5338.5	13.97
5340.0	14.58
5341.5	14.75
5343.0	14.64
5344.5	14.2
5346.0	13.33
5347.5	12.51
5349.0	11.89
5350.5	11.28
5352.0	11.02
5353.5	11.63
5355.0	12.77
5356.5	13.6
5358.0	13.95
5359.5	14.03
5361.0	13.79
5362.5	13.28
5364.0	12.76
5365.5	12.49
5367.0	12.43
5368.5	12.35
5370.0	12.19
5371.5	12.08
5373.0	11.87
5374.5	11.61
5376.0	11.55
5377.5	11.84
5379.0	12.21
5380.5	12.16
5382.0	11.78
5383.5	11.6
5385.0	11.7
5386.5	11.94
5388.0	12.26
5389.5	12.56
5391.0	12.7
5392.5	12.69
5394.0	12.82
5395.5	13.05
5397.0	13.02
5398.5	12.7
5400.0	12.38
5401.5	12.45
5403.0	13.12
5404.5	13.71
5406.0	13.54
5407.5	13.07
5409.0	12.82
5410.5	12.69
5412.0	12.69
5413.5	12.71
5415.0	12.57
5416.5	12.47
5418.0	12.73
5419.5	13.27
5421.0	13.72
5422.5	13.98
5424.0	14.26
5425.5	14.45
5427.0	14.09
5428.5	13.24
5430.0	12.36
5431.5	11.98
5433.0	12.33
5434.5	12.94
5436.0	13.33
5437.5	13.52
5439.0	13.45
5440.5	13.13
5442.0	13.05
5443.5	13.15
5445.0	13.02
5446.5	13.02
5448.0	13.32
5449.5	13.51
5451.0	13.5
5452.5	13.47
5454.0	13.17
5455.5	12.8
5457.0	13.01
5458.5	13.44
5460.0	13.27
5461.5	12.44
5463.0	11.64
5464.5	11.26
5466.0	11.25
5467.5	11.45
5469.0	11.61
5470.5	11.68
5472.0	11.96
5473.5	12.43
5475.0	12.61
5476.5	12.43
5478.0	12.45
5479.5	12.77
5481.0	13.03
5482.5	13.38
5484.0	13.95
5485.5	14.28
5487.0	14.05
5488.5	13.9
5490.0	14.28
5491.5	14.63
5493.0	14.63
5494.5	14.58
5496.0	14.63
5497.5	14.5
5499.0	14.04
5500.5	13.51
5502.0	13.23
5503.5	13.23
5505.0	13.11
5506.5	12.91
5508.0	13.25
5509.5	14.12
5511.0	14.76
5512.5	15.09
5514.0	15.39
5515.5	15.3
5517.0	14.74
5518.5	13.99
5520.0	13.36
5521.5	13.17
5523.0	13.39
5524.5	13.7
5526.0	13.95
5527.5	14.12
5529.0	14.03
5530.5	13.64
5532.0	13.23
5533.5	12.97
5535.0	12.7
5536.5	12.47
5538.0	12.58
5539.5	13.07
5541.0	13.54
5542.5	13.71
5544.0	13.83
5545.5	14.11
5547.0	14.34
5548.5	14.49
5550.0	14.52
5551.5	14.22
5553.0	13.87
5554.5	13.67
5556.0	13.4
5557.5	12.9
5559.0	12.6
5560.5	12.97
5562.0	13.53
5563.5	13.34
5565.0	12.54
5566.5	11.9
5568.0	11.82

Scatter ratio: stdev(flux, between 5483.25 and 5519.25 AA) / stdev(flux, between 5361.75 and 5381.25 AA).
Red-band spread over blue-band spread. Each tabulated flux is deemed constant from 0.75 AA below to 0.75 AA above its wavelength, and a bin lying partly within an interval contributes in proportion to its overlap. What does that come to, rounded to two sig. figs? 1.5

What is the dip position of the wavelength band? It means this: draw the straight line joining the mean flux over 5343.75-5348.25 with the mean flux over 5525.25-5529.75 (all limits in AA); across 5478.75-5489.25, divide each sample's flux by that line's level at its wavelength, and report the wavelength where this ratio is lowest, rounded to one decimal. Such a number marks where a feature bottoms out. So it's 5479.5 AA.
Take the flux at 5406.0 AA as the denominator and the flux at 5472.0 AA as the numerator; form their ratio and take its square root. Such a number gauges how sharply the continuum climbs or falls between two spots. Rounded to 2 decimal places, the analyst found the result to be 0.94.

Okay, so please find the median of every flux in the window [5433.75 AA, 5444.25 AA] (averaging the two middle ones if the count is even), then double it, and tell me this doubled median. 26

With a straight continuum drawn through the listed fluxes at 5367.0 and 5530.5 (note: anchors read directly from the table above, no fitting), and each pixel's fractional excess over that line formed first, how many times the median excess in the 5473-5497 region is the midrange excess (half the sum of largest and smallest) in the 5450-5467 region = -1.2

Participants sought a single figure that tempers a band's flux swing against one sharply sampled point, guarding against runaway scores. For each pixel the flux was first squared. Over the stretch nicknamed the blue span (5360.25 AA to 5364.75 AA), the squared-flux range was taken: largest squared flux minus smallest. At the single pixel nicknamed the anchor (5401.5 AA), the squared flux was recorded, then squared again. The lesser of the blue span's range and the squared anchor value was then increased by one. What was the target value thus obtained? 28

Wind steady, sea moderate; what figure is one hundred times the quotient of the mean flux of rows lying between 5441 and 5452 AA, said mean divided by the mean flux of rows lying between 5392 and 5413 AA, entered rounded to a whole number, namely 102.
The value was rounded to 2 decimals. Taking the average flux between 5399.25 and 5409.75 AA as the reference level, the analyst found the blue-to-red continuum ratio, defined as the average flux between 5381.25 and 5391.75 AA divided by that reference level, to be 0.93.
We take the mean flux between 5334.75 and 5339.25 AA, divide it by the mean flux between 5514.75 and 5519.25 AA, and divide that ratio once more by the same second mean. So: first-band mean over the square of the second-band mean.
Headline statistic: 0.062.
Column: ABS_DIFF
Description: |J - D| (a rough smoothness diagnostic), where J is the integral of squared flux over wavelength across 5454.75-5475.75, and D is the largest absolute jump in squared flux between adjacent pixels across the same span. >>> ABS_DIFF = 3117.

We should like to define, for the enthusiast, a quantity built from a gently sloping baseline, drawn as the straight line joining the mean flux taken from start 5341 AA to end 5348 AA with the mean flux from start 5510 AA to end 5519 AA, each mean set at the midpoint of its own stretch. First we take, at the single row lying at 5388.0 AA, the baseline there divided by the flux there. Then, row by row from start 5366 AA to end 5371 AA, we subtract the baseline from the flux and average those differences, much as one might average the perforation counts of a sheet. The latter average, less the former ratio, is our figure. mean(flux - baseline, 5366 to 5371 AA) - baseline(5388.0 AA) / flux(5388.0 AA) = -2.9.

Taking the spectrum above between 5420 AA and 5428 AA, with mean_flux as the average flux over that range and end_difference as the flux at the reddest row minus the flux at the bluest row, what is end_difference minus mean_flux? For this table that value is -13.7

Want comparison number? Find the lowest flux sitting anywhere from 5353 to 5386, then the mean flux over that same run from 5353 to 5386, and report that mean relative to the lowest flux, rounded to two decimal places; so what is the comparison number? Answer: 1.08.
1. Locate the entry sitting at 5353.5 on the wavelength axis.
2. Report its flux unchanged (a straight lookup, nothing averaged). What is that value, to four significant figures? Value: 11.63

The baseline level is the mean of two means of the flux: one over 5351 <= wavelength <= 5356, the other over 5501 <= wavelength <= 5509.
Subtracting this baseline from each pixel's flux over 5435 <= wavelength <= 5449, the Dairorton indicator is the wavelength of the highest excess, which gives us 5437.5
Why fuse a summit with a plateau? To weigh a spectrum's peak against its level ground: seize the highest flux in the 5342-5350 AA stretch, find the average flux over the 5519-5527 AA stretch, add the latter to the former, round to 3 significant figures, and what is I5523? 28.2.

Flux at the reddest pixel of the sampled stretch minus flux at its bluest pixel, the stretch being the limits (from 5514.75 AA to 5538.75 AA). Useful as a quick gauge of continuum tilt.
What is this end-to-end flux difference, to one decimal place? -2.7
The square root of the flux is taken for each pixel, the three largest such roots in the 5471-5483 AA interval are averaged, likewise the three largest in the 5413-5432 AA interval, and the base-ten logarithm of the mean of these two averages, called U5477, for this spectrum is 0.568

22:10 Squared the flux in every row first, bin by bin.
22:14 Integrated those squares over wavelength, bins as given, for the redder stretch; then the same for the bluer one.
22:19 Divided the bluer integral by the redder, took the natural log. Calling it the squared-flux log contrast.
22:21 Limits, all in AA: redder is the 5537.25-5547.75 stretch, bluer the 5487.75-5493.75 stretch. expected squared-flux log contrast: -0.45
